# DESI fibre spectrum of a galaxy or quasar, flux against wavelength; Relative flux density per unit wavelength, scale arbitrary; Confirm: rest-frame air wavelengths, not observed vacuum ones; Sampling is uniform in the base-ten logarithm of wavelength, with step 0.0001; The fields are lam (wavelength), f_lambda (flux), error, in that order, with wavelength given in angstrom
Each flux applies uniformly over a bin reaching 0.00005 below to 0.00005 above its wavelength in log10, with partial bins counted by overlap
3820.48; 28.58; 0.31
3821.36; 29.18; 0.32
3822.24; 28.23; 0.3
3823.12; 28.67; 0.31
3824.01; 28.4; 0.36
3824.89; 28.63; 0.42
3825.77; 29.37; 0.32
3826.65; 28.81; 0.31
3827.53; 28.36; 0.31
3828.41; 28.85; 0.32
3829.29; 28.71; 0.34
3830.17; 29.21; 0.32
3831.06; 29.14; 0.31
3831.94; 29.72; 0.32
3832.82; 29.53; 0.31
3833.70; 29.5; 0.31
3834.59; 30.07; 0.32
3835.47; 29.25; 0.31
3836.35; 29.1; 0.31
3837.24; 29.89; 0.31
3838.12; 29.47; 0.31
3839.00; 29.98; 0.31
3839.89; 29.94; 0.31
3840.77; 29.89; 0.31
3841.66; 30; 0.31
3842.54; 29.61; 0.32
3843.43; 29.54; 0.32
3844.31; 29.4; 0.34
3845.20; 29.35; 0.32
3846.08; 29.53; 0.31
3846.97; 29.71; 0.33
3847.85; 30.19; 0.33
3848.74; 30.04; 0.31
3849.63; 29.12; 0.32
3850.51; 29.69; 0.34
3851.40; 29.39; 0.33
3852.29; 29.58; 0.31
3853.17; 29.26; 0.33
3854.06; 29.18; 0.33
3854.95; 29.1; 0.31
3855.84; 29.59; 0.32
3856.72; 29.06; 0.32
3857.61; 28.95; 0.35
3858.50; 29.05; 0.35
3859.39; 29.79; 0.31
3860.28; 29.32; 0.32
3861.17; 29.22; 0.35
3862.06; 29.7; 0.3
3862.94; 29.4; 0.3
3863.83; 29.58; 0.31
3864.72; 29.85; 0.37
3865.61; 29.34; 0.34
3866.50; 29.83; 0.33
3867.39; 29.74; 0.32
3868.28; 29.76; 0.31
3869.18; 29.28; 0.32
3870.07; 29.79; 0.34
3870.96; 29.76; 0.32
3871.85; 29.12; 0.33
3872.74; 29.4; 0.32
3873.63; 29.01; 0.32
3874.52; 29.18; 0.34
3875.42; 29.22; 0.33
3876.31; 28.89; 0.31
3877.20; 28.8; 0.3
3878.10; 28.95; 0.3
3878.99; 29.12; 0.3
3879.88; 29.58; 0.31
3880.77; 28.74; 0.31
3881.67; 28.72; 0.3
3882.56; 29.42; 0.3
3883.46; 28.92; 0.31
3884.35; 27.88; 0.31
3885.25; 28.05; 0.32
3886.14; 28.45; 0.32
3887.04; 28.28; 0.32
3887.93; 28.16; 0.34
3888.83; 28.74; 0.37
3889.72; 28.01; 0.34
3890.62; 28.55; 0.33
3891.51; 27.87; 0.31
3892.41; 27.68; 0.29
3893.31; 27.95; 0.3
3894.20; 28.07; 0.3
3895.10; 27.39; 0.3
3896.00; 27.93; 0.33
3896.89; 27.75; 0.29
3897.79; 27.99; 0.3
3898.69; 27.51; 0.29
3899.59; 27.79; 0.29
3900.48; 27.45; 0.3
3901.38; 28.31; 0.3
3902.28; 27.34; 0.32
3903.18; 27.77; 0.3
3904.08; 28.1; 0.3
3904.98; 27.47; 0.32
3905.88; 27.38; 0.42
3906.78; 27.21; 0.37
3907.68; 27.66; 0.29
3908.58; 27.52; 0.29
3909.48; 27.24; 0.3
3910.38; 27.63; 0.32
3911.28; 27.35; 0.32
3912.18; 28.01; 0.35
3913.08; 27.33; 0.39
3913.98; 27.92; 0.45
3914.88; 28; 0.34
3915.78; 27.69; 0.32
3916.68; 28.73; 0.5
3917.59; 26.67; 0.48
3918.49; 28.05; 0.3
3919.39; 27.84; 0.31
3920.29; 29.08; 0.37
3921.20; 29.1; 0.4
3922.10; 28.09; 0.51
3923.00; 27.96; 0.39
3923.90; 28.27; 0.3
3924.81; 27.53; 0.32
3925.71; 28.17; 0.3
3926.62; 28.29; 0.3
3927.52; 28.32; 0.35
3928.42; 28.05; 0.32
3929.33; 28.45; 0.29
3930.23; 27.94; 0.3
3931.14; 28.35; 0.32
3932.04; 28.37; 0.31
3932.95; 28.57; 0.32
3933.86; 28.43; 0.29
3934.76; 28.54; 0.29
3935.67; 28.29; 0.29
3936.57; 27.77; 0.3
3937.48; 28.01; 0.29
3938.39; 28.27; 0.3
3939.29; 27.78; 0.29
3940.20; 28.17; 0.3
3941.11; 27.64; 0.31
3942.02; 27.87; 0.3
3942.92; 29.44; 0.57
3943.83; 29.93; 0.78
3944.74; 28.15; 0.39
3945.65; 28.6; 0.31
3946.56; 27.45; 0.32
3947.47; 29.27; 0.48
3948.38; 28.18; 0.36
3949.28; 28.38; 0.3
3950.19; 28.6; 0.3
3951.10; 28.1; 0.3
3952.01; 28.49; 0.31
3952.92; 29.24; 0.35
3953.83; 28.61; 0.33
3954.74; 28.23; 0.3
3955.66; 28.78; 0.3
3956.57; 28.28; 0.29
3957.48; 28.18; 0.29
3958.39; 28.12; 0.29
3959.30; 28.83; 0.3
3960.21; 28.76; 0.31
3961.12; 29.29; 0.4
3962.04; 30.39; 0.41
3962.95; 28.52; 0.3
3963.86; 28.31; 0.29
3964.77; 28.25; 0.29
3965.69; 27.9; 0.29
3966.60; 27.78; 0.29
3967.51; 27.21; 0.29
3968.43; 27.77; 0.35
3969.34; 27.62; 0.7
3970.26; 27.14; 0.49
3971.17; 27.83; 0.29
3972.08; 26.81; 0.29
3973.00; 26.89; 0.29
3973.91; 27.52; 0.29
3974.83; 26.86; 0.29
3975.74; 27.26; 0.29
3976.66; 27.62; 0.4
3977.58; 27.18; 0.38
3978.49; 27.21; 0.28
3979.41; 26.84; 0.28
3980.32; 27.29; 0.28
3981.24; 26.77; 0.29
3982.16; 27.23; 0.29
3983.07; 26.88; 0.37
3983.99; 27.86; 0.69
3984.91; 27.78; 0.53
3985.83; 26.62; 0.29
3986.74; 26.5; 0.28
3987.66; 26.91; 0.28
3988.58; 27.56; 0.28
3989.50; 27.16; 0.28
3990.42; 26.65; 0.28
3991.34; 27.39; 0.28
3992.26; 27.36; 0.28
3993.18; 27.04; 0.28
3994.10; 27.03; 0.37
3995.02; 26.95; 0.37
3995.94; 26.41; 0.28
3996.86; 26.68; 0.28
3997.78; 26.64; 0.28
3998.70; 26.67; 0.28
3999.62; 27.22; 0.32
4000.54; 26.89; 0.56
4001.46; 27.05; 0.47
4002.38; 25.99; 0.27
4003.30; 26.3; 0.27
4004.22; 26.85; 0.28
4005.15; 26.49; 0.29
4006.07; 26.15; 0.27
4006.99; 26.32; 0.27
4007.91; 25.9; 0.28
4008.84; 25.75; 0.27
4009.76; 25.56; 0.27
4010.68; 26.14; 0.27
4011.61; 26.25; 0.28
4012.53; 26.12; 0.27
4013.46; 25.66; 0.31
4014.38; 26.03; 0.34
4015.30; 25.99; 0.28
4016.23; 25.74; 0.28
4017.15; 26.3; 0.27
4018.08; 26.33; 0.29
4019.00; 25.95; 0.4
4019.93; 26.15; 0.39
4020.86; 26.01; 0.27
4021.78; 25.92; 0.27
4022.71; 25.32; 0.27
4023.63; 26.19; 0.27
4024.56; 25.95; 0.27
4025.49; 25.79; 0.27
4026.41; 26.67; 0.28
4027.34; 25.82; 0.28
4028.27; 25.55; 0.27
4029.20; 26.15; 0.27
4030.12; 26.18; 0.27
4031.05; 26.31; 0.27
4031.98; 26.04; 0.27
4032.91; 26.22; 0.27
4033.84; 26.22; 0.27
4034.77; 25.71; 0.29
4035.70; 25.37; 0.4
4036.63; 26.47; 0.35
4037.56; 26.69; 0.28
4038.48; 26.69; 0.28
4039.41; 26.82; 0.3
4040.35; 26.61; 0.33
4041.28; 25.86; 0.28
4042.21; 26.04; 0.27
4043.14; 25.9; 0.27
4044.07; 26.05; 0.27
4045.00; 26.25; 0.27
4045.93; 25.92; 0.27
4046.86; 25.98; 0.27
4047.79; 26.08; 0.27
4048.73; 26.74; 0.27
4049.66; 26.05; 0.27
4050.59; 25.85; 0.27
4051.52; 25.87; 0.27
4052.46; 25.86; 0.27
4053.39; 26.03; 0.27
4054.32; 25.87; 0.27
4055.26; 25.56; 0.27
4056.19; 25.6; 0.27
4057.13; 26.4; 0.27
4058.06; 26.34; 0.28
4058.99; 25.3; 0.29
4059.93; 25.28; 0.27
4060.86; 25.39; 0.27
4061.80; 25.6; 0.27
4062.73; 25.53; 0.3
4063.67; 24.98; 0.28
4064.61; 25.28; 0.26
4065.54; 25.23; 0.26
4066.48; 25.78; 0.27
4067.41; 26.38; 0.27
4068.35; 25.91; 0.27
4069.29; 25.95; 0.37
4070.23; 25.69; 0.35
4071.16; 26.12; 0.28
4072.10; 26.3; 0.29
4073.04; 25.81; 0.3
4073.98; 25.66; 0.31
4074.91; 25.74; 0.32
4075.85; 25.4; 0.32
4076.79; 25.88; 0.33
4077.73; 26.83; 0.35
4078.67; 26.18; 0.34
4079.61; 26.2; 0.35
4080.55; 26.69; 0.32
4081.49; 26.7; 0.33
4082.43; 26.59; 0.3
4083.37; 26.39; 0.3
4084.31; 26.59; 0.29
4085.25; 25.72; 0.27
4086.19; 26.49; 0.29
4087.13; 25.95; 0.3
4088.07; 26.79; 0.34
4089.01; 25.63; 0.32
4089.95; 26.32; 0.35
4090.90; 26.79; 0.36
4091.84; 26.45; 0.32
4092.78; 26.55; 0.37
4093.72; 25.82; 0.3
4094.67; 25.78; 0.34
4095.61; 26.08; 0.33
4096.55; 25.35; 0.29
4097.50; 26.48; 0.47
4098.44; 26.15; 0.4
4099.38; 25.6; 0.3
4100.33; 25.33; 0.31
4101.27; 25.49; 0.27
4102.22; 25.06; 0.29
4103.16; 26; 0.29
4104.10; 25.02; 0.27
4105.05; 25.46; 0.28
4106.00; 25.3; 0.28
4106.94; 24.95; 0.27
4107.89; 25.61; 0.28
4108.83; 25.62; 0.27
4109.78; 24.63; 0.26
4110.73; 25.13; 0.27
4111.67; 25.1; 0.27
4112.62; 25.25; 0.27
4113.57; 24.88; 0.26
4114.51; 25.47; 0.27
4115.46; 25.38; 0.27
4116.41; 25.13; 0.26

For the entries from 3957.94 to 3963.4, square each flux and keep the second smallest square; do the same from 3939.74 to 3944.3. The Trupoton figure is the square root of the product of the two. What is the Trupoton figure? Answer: 795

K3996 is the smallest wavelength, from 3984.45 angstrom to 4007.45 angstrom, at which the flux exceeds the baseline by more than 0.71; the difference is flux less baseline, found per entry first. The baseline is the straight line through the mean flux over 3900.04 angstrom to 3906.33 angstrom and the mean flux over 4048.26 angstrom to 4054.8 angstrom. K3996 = 3984.91 angstrom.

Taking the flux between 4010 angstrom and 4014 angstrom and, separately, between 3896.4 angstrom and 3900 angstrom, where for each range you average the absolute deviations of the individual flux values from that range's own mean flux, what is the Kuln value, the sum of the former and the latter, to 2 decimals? 0.32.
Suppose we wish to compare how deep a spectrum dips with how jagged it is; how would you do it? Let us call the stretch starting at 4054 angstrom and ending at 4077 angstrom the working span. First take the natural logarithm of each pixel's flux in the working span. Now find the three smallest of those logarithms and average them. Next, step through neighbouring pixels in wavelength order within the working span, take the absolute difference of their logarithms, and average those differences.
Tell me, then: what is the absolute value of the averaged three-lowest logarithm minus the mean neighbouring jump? 3.213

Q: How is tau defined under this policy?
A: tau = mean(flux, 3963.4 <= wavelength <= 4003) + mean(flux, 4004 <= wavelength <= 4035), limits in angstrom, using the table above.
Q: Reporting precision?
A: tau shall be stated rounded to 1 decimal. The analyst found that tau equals 53.2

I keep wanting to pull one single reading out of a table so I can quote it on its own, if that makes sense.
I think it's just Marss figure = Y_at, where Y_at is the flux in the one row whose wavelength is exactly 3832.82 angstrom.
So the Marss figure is 29.53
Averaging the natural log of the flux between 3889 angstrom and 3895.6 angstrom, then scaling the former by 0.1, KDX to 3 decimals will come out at 0.333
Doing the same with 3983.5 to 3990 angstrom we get 0.330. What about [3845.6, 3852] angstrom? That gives 0.339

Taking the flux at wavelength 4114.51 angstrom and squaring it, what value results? 649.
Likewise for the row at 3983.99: 776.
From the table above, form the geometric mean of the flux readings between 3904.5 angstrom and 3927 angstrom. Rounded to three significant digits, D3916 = 27.8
